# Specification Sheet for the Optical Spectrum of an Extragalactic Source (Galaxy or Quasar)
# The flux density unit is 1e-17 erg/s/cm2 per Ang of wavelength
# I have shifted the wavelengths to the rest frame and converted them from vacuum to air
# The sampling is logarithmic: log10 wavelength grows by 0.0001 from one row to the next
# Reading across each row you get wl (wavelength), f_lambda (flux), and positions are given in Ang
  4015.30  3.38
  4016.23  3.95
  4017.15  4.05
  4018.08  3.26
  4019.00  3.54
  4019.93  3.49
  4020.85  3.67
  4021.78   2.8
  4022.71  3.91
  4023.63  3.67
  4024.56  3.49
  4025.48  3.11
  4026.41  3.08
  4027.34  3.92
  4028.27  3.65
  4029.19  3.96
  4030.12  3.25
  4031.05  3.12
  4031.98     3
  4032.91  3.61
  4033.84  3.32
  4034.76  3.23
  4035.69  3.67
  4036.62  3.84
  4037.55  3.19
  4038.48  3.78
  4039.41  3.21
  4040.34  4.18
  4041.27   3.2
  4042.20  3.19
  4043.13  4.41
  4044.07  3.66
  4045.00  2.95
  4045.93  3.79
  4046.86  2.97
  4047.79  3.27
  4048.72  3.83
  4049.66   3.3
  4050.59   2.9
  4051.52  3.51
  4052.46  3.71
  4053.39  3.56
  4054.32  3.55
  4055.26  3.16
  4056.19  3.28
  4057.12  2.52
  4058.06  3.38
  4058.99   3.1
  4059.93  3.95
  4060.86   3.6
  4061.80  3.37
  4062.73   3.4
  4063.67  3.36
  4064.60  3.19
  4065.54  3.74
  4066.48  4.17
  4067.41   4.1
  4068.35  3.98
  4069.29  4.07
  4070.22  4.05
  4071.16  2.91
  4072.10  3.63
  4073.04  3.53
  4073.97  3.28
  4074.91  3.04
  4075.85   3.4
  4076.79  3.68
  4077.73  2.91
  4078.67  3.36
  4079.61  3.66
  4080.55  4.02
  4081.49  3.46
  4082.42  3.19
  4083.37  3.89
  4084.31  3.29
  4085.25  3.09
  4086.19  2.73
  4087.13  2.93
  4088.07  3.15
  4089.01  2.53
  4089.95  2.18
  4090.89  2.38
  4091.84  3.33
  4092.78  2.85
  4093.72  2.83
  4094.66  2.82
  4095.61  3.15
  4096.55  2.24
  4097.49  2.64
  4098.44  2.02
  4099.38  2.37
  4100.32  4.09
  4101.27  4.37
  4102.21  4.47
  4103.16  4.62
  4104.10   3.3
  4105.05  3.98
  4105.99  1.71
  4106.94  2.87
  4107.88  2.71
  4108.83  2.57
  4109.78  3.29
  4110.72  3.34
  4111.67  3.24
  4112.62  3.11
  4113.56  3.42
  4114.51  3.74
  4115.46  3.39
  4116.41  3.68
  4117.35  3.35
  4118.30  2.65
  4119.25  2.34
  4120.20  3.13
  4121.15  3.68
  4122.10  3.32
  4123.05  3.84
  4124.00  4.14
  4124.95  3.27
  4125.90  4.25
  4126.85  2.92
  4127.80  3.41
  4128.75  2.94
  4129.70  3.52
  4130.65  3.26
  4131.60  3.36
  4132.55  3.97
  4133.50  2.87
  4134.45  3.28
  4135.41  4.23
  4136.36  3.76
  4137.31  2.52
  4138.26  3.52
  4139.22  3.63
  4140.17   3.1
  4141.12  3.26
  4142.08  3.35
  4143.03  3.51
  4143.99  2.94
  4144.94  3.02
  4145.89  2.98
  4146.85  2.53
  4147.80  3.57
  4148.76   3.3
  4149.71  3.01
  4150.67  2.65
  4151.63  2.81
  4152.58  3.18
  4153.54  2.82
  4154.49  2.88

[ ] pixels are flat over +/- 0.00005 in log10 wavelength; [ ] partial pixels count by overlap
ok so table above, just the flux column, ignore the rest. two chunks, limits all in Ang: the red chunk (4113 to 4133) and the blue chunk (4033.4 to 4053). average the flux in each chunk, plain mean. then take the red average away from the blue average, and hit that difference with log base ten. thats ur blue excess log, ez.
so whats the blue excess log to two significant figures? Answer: -1.1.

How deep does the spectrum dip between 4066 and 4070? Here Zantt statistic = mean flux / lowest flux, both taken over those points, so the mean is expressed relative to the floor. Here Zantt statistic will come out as 1.03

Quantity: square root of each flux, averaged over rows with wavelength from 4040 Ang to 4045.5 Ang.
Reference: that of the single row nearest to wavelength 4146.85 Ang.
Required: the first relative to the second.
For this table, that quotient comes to 1.19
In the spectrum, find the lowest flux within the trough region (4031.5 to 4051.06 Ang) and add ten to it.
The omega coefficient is 12.9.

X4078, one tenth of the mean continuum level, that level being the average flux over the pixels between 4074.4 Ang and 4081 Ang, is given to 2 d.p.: 0.34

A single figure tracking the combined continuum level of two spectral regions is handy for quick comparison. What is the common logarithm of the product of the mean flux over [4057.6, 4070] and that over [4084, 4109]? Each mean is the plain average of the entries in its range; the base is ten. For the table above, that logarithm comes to 1.04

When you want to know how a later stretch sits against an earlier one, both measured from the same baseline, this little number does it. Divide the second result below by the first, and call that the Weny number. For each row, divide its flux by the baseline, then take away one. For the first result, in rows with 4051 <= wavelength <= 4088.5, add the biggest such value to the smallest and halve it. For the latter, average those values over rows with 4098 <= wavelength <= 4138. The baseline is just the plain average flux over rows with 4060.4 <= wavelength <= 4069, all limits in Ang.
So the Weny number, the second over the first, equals 1.0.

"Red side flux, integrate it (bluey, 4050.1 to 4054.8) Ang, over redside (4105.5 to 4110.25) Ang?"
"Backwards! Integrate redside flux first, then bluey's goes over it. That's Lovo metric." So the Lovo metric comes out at 1.29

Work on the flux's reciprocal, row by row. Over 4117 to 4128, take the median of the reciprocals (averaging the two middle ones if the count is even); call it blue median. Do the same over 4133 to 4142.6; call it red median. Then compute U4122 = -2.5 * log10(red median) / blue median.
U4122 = 4.34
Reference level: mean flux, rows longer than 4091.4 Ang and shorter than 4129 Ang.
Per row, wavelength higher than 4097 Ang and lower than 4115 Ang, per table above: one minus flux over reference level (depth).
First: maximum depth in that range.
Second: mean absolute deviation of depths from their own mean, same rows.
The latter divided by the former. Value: 0.42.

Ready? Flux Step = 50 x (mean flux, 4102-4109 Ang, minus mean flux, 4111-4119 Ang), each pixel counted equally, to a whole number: -2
